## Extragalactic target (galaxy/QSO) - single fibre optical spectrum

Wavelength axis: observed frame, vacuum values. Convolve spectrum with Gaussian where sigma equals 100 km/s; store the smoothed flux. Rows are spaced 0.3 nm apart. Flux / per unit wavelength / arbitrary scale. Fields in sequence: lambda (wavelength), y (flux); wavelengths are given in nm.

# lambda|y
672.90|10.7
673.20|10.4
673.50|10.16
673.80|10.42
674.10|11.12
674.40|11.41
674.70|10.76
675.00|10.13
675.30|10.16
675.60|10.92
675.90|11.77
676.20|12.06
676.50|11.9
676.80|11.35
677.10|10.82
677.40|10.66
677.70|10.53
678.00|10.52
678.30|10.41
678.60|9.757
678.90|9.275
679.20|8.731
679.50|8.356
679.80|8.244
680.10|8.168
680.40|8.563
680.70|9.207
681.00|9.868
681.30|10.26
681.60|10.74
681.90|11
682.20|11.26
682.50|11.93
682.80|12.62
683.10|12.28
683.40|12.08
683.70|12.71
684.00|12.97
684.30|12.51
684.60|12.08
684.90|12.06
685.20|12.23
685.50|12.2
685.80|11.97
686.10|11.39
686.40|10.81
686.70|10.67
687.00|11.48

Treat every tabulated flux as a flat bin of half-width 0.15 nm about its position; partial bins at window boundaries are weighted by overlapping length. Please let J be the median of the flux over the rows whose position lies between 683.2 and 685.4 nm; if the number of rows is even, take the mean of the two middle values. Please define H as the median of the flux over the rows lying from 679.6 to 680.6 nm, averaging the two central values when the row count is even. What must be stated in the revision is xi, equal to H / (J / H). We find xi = 5.6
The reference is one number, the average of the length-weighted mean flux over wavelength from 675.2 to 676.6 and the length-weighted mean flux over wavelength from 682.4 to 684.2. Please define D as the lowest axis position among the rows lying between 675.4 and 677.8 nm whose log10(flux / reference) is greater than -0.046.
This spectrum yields 675.60 nm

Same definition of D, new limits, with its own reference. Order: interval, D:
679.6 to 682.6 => 681.60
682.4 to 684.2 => 682.50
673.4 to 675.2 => 674.10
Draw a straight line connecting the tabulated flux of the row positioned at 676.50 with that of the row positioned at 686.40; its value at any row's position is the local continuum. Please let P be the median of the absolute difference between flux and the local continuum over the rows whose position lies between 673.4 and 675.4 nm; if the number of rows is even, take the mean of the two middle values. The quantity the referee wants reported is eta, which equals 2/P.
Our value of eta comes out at 1.1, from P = 1.8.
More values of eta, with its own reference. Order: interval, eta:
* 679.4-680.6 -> 0.6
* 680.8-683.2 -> 2.2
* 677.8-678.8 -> 1.5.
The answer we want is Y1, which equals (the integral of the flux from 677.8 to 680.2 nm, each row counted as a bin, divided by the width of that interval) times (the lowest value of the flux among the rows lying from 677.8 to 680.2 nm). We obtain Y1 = 75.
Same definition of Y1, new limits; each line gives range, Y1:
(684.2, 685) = 147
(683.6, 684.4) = 159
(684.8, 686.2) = 137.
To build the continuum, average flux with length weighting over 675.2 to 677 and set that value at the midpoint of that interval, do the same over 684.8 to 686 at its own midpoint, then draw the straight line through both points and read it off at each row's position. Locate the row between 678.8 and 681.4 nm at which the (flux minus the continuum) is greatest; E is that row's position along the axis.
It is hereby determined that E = 681.30 nm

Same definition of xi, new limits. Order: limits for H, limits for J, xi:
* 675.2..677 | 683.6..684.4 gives 10.5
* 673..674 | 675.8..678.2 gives 9.8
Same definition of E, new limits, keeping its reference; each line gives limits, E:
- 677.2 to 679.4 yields 677.40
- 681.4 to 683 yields 682.80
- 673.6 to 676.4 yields 676.20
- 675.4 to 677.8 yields 676.20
